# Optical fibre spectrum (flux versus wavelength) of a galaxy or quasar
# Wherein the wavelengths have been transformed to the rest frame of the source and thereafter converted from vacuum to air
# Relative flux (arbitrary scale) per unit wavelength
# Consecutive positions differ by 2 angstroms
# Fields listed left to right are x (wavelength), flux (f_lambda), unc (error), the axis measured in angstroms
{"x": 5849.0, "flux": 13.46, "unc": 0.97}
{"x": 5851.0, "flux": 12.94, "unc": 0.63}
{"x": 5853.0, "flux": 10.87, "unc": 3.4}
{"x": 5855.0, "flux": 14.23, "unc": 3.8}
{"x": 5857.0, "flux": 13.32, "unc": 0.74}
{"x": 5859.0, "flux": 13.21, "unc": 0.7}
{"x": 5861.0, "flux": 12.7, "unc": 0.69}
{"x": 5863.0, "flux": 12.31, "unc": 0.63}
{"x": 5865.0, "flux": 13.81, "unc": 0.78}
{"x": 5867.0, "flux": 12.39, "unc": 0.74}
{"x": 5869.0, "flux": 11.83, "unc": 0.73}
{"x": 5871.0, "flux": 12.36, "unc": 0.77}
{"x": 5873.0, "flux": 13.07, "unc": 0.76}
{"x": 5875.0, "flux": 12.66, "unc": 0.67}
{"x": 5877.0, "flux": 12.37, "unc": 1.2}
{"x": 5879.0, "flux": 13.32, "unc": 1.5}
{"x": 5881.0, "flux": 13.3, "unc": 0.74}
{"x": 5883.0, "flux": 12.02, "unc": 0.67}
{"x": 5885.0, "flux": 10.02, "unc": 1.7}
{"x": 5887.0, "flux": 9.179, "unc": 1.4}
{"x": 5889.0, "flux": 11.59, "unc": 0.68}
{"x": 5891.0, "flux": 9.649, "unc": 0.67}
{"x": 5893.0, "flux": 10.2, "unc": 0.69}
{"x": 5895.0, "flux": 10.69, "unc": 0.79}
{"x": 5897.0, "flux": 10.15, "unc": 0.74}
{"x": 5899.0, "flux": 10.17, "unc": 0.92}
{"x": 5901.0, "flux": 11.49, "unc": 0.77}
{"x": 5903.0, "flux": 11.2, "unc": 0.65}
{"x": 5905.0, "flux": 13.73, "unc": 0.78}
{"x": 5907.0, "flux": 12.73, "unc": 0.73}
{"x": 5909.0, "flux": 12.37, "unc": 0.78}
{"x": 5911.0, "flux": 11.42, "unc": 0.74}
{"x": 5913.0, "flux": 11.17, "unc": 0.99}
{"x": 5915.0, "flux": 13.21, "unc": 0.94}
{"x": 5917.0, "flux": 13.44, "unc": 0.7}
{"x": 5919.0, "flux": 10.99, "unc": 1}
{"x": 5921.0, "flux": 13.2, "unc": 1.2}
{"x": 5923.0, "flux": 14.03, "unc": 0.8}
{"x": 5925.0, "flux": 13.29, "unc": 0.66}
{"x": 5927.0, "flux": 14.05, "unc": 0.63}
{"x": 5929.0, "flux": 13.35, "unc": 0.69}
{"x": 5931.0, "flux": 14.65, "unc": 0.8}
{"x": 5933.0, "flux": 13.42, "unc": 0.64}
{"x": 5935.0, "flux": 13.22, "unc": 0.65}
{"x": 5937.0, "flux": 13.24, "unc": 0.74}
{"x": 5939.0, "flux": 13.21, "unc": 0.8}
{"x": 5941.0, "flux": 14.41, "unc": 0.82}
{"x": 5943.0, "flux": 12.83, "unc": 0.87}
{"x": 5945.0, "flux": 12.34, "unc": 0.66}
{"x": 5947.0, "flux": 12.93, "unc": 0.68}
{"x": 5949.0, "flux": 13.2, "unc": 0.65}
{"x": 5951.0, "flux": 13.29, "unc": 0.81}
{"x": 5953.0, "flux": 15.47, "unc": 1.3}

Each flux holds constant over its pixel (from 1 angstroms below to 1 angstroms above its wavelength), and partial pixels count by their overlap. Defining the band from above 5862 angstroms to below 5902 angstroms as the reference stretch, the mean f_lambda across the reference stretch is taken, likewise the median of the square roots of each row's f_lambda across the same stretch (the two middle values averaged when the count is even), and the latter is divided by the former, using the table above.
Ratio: 0.297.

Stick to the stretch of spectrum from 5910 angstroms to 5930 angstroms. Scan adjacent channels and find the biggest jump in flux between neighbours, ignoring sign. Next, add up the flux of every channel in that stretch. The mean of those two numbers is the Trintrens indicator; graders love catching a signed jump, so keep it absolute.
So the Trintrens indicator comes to 65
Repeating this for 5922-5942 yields 69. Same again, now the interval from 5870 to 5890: 61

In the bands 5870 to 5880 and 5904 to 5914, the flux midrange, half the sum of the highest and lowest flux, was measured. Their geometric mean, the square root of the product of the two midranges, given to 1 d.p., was 12.6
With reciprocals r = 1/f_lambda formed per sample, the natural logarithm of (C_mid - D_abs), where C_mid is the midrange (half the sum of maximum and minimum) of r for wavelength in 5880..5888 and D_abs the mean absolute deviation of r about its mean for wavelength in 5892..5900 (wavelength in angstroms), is -2.40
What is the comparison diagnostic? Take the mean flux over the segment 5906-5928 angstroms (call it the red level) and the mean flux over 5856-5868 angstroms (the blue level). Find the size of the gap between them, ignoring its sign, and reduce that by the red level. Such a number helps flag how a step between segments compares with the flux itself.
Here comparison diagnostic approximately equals -12.5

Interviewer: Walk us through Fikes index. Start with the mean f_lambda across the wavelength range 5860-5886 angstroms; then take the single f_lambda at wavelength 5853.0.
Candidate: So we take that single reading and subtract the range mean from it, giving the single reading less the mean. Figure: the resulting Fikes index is -1.6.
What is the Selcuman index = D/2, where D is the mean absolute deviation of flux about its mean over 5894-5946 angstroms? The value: 0.54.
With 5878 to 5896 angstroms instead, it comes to 0.64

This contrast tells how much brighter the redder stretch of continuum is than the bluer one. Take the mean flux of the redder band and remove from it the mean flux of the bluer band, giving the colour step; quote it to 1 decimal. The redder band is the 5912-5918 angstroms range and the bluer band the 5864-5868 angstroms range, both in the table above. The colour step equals -0.5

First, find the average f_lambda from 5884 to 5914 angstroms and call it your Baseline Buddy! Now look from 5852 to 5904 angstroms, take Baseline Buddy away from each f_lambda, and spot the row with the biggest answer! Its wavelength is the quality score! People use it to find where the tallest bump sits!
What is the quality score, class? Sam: 5855.0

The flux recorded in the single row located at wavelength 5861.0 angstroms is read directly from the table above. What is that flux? 12.7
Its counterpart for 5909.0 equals 12.37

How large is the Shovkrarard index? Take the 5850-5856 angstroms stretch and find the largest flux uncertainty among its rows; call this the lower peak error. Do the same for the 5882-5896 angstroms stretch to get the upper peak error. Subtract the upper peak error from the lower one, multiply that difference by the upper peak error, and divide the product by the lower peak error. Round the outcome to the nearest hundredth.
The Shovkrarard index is 0.94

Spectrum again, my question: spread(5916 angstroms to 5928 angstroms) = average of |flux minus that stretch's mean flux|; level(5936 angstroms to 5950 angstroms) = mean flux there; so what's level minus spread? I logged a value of 12.4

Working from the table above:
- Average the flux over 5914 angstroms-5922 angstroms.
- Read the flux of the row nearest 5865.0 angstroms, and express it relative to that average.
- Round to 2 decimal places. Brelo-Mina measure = 1.09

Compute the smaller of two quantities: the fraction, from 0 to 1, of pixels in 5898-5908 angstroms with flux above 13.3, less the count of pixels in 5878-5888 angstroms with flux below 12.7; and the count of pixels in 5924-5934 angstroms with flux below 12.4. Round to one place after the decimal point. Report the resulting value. -2.8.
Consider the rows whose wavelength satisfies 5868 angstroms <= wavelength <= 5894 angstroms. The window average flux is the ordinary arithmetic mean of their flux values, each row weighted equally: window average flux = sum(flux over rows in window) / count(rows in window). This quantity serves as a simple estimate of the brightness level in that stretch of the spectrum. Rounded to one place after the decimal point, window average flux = 11.7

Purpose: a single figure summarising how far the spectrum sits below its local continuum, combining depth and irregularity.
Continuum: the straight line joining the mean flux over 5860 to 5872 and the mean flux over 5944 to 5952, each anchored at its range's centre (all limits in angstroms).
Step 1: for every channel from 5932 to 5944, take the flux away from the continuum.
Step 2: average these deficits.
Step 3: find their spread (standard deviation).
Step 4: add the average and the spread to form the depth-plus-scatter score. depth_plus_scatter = 0.0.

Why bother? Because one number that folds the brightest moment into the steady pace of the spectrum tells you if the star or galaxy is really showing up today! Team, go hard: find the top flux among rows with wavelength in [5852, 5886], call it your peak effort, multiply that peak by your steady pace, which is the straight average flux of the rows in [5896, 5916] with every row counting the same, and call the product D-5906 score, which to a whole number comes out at 167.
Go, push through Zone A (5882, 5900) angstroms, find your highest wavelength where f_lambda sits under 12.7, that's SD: 5899.0 angstroms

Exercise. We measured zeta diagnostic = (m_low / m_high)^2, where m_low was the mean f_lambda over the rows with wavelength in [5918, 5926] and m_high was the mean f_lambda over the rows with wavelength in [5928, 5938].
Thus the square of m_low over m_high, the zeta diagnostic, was 0.90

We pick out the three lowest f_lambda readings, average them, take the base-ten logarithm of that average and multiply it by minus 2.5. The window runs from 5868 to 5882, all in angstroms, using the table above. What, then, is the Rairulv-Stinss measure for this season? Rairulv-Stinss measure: -2.71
